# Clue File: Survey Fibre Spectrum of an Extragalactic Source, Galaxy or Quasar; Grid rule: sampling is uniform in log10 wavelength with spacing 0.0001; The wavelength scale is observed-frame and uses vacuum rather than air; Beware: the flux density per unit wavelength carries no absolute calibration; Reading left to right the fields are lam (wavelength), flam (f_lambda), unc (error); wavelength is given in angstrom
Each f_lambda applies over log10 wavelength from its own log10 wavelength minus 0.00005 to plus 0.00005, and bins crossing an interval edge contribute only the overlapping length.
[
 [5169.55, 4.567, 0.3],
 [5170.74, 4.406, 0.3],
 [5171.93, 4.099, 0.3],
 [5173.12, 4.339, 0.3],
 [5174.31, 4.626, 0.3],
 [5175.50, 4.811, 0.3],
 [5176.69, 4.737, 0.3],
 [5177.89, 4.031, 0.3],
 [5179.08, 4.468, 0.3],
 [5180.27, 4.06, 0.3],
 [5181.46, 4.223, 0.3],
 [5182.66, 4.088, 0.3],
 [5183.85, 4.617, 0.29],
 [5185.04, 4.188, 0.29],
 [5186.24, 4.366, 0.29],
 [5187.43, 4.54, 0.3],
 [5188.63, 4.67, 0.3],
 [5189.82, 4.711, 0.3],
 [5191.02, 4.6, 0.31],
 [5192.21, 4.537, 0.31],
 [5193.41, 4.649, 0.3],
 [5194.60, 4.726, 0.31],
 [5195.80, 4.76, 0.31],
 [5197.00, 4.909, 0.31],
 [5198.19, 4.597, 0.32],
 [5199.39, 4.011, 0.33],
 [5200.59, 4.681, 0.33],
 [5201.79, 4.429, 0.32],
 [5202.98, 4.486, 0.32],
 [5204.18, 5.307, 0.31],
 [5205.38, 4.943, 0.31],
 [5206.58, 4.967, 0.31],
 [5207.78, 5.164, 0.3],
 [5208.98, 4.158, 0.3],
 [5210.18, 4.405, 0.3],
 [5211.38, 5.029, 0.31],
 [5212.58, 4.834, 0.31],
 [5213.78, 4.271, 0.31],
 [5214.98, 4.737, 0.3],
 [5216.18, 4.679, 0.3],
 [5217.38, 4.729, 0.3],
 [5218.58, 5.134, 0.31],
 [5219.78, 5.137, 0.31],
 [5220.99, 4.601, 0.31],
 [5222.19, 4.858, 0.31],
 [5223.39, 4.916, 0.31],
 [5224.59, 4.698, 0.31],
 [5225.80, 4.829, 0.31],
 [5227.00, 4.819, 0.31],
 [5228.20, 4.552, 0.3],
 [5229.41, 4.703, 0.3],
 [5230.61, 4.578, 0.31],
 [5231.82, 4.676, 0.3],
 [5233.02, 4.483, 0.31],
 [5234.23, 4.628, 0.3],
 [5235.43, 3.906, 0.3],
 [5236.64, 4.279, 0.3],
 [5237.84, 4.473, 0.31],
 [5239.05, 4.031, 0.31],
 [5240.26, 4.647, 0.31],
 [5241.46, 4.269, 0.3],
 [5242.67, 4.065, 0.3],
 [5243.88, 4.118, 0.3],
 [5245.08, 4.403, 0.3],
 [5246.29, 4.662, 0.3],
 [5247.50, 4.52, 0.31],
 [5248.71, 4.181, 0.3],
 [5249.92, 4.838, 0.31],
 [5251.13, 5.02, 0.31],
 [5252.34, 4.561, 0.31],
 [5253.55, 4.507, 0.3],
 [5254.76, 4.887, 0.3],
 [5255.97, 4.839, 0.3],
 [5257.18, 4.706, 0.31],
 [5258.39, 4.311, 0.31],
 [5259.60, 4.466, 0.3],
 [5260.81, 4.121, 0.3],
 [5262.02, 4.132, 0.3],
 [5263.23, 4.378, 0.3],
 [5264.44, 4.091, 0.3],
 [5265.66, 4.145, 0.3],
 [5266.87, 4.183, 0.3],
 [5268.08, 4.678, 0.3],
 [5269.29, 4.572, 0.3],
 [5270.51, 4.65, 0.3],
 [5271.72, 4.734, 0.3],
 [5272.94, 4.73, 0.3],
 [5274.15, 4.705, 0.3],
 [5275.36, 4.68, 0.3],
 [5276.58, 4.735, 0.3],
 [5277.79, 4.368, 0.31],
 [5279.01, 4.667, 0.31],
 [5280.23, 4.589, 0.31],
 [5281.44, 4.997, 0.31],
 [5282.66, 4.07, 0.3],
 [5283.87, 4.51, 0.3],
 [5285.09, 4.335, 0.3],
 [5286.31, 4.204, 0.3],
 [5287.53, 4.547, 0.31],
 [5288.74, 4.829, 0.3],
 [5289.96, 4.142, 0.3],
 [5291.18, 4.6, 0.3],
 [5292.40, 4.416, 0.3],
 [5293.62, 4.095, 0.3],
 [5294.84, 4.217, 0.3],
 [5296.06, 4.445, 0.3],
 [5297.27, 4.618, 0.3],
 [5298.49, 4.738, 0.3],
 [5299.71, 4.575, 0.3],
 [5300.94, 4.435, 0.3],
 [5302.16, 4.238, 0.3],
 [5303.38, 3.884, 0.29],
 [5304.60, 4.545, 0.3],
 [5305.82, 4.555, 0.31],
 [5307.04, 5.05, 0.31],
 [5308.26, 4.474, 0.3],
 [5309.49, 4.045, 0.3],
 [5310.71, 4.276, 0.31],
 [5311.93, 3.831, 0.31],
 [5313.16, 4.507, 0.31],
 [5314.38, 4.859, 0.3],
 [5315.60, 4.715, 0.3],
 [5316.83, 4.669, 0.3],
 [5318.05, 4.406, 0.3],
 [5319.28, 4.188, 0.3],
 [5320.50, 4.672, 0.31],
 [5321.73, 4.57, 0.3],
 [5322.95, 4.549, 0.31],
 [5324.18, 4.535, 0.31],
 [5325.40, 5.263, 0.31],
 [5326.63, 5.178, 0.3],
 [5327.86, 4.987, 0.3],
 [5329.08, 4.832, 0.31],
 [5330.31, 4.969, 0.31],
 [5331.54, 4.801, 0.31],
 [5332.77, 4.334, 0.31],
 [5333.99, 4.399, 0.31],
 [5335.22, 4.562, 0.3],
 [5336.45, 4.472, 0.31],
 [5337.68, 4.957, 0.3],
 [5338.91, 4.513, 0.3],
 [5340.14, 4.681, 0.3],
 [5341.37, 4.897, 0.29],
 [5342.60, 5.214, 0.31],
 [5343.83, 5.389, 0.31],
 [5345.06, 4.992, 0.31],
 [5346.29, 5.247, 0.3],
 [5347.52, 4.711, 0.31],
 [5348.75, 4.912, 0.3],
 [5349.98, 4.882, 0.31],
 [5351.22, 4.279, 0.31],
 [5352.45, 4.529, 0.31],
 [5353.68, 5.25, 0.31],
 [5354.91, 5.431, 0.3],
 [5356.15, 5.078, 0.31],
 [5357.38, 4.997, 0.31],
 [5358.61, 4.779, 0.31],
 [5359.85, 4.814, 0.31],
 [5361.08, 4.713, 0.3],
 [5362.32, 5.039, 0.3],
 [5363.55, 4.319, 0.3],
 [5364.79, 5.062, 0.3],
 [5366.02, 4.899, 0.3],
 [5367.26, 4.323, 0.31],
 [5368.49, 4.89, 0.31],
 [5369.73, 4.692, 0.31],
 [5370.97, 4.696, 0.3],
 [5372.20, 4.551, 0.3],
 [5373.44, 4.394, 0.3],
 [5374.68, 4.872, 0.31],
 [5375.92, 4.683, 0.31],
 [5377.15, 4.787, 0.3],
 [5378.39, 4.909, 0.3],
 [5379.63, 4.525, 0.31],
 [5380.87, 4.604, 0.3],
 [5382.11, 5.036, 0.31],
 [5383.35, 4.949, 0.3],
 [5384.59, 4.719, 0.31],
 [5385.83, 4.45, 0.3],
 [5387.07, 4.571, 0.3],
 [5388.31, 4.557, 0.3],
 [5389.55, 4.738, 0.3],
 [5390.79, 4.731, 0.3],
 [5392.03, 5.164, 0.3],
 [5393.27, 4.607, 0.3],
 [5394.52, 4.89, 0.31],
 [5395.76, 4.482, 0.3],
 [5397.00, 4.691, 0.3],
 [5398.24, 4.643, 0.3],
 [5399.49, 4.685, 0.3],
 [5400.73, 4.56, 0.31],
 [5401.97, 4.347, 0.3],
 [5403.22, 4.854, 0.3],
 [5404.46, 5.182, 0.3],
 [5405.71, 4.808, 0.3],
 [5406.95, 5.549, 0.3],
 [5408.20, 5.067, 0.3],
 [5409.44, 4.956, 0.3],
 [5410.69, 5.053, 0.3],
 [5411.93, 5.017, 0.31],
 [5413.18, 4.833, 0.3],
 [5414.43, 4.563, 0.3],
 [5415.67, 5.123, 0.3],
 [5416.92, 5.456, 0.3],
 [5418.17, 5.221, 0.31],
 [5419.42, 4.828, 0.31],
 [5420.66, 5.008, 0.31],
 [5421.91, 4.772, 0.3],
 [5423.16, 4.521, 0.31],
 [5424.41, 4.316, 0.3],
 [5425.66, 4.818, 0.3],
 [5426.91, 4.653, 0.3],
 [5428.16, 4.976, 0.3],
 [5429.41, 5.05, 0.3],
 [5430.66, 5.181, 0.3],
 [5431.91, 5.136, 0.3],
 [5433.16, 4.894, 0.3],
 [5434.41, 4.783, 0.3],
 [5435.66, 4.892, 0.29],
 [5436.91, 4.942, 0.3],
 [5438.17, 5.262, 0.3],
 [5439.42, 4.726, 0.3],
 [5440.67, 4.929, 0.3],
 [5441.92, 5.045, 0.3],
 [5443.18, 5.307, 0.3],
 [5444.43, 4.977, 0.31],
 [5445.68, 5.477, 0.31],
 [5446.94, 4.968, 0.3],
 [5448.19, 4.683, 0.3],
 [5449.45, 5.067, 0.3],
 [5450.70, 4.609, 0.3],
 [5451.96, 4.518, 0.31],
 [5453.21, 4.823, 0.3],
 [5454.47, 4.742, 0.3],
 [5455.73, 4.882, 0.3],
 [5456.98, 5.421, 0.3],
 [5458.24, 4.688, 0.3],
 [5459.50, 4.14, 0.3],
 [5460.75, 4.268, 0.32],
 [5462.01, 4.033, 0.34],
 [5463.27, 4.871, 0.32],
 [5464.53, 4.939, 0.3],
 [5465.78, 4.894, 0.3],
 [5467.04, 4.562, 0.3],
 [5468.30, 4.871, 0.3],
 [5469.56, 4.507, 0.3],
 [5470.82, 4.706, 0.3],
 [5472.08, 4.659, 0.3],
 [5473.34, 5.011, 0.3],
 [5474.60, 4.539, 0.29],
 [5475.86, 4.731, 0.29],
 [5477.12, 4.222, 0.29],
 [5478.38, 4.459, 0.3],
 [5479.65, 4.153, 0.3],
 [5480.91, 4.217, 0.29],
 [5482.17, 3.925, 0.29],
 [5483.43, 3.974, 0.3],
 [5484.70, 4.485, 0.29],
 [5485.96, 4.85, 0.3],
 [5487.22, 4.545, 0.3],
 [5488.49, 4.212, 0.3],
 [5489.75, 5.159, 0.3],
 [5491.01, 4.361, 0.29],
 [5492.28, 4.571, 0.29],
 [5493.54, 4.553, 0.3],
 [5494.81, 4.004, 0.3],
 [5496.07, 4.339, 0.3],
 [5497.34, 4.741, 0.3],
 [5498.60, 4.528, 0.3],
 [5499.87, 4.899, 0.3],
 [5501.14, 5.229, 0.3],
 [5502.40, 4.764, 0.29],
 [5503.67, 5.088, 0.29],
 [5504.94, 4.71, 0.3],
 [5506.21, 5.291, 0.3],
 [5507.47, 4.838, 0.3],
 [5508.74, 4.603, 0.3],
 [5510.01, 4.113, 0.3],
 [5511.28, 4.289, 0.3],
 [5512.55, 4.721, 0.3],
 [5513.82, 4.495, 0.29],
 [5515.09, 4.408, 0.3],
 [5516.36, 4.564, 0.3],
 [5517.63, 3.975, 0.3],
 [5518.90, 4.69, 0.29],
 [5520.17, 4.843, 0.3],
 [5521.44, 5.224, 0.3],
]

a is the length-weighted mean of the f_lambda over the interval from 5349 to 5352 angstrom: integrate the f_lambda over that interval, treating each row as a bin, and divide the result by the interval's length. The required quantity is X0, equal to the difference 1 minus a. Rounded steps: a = 4.61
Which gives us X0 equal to -3.61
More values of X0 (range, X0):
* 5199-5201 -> -3.34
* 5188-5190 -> -3.68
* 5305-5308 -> -3.75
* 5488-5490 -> -3.64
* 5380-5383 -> -3.80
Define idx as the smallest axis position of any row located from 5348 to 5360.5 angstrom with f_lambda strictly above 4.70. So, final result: 5348.75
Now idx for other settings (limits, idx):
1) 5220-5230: 5222.19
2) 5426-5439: 5428.16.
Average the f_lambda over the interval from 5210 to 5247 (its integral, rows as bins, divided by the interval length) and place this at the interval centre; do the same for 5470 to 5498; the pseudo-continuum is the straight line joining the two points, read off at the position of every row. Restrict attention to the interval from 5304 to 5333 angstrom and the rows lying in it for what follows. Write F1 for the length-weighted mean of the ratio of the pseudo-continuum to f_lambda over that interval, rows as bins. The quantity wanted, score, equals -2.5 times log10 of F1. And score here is 0.01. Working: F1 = 0.990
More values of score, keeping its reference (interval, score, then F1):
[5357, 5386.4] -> 0.05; 0.957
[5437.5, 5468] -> 0.07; 0.935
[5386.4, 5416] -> 0.07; 0.940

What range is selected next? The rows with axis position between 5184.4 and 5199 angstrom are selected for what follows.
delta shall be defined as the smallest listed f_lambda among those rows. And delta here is 4.188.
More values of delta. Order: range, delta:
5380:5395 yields 4.45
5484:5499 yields 4.004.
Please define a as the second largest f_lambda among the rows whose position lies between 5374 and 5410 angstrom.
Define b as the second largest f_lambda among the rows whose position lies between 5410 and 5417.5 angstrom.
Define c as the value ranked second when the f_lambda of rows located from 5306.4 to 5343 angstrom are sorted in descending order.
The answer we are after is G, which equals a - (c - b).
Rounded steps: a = 5.182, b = 5.123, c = 5.214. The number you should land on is 5.09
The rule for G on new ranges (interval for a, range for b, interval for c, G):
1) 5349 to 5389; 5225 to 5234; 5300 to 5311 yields 5.51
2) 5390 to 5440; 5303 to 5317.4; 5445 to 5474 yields 4.89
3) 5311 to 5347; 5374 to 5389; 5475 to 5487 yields 5.48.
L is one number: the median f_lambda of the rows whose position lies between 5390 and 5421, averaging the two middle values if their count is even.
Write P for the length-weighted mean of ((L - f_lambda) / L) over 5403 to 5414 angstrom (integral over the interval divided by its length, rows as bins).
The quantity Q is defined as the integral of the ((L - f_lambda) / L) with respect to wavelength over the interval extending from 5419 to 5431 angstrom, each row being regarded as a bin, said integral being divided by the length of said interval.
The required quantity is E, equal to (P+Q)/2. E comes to -0.01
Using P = -0.04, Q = 0.010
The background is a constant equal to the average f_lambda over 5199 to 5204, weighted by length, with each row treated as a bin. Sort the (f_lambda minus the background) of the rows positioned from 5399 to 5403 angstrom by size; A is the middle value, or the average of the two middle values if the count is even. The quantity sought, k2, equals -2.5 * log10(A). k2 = 3.0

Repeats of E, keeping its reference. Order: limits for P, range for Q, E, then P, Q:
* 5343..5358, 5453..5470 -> 0.00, -0.03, 0.034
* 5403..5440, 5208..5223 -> 0.00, -0.02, 0.026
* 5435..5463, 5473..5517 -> 0.03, 0.00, 0.061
